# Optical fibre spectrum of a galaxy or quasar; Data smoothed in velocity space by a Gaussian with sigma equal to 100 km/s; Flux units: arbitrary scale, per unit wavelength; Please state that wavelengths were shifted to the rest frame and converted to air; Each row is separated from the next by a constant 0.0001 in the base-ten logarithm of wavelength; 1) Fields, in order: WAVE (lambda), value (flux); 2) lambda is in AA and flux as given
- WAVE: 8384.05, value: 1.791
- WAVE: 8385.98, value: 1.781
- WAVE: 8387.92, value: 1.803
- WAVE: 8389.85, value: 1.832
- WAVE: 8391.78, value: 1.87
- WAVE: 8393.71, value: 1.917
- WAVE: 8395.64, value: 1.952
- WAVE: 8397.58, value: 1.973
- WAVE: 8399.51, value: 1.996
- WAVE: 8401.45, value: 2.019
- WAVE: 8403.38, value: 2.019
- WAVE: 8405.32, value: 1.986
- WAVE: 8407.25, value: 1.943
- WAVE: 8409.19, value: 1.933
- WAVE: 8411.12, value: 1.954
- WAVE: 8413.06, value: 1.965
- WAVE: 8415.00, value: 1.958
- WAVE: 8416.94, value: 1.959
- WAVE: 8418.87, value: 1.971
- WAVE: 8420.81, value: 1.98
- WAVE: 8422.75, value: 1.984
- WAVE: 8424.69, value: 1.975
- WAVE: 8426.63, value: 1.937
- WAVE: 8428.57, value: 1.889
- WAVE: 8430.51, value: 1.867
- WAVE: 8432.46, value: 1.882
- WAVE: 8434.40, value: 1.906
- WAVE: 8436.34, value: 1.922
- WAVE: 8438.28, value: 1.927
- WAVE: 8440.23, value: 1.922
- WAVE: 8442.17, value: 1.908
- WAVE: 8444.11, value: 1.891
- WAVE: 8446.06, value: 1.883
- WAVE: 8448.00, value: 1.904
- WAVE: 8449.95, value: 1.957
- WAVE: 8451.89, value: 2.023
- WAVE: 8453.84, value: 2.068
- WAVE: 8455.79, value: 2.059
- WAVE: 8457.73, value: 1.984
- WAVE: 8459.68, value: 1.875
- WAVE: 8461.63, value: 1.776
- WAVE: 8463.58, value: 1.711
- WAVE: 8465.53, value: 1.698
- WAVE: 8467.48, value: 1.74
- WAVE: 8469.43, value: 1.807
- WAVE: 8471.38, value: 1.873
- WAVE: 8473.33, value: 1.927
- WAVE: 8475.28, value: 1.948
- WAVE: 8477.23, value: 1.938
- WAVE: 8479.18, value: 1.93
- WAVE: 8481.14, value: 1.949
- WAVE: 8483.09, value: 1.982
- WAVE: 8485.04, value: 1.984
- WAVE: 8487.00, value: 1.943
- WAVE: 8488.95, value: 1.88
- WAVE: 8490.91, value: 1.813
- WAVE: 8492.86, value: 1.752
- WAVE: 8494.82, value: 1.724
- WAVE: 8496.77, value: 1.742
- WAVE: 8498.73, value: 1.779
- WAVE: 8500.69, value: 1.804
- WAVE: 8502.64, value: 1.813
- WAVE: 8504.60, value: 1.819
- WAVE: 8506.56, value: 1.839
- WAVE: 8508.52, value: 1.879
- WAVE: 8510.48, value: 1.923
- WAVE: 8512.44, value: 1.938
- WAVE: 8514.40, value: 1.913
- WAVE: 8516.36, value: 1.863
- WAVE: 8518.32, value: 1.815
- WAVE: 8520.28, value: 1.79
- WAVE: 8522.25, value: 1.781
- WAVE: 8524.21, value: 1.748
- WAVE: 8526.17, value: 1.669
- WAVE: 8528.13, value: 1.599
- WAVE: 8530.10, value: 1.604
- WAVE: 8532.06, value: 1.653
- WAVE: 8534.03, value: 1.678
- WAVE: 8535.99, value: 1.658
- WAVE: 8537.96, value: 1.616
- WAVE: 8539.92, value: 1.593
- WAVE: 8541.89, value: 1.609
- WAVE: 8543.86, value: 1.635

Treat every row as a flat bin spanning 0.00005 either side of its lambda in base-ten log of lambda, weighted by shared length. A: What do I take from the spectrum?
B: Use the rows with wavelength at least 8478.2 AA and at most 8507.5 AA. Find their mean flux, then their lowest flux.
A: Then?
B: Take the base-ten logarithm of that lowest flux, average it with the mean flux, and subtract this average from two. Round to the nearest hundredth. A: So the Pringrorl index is 0.96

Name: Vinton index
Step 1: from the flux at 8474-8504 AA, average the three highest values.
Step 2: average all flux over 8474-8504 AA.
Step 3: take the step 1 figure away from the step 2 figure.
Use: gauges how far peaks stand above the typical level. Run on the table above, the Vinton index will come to -0.11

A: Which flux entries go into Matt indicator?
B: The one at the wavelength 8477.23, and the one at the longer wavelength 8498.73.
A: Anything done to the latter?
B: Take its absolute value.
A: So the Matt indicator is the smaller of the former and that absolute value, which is 1.78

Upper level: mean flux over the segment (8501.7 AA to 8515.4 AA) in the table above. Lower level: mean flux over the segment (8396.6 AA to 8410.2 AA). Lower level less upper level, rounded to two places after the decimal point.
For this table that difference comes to 0.11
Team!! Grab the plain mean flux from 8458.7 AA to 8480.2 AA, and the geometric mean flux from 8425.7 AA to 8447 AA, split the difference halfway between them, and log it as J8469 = 1.87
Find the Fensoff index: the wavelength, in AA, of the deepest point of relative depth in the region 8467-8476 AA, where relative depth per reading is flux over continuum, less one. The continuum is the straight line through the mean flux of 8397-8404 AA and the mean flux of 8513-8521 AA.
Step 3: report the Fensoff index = 8467.48 AA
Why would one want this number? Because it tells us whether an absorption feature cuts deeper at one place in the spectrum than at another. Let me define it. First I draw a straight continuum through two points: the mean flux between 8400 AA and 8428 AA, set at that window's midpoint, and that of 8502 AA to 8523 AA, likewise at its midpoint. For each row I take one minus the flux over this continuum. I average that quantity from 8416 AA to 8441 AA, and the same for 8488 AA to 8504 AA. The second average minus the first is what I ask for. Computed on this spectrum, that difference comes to 0.034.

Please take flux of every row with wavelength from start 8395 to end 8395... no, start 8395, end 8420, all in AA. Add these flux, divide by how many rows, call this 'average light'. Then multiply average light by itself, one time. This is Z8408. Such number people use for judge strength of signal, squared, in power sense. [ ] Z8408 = 3.89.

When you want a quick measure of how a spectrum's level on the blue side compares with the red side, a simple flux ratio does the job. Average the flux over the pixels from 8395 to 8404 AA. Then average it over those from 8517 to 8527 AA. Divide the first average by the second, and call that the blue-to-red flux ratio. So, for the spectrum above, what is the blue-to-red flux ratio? 1.13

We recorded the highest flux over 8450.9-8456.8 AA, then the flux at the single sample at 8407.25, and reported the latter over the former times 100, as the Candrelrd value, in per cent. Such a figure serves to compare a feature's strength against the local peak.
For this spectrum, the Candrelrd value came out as 94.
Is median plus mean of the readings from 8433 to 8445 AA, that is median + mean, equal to 3.83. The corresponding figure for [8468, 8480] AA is 3.83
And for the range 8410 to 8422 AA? 3.93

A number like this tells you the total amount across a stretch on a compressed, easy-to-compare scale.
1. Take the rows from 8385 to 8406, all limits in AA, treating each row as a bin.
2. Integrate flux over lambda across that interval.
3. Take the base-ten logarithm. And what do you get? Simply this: 1.61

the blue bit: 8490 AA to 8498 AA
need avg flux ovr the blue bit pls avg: 1.76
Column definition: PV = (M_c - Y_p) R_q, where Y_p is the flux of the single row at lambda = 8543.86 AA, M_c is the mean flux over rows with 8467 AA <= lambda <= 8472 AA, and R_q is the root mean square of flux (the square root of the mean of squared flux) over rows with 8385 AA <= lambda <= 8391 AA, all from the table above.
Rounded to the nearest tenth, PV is 0.3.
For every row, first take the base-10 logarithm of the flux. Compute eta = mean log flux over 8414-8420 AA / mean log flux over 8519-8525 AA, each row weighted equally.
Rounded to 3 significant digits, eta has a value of 1.18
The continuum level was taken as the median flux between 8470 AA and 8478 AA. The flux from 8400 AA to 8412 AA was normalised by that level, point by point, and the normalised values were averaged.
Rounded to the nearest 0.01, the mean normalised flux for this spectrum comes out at 1.02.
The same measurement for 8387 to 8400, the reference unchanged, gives 0.99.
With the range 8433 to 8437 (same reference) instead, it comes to 0.99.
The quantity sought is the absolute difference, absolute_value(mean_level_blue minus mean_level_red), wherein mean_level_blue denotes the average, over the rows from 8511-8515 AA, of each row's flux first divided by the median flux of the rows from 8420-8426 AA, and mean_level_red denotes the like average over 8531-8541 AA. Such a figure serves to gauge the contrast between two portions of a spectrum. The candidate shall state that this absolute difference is 0.14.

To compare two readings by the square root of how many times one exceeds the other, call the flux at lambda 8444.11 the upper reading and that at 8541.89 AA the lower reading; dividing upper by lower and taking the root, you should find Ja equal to 1.08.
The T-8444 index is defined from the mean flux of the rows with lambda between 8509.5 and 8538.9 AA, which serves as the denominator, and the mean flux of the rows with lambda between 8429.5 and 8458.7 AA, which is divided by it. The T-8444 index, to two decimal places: 1.11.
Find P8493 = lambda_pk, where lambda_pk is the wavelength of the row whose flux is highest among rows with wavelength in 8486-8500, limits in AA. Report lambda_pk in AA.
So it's 8487.00 AA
